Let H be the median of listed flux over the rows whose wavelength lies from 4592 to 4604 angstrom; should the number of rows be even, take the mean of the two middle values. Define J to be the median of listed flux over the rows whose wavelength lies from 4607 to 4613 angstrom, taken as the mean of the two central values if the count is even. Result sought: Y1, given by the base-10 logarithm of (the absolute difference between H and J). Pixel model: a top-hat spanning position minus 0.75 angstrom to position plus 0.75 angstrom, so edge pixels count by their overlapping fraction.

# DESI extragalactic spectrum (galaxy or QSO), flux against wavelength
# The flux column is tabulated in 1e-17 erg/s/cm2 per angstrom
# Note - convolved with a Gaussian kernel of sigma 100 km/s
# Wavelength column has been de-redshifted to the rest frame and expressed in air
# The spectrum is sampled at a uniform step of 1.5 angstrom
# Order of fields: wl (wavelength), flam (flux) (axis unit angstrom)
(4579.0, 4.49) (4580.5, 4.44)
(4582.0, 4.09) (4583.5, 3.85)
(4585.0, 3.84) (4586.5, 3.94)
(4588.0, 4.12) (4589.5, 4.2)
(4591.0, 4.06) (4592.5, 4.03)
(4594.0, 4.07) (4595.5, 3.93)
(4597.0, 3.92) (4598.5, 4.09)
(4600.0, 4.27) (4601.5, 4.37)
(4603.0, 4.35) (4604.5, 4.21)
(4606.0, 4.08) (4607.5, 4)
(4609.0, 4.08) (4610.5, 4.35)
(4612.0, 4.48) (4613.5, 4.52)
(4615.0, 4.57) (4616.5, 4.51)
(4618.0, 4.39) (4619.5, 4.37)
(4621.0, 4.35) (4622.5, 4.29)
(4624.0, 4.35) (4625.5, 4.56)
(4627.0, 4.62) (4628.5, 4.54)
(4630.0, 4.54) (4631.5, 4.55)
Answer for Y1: -0.87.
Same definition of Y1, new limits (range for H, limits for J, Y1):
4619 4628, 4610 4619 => -0.87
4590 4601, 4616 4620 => -0.48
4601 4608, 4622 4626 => -0.85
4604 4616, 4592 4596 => -0.60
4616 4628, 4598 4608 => -0.77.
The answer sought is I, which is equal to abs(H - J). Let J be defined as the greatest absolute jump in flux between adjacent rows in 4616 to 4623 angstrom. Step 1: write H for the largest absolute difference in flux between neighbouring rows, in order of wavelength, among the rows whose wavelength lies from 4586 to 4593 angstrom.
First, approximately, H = 0.180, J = 0.12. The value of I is 0.06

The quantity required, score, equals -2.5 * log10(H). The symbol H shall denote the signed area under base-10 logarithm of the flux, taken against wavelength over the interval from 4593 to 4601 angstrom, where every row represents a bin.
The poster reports -1.72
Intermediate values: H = 4.9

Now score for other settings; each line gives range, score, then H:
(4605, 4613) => -1.75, 5.0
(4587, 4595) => -1.72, 4.9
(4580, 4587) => -1.56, 4.2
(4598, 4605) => -1.61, 4.4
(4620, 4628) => -1.78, 5.2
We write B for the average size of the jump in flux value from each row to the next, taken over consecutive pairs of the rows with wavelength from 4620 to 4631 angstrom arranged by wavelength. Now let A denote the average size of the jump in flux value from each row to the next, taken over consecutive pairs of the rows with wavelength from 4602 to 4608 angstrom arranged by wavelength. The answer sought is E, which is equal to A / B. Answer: 1.49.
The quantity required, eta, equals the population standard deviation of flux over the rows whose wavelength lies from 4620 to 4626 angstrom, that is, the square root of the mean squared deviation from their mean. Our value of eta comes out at 0.103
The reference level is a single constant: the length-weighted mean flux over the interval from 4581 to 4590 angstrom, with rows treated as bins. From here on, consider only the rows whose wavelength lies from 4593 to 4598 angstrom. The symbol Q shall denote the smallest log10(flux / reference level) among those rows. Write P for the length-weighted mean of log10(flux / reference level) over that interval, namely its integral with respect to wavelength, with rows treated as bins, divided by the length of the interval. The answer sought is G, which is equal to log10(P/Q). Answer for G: -0.5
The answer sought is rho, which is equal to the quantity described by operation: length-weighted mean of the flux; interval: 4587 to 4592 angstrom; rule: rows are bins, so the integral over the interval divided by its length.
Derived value 4.11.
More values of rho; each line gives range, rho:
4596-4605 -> 4.19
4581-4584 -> 4.02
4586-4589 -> 4.05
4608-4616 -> 4.39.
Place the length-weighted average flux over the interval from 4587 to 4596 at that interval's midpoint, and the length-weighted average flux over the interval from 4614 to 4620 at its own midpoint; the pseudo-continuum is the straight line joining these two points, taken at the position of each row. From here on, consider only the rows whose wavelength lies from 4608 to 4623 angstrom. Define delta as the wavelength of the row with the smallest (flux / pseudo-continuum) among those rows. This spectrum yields 4609.0 angstrom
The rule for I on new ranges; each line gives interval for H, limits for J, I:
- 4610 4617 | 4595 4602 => 0.05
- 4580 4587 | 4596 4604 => 0.17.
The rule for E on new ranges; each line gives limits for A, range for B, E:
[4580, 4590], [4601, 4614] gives 1.44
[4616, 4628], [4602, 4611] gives 0.56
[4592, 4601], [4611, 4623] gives 2.04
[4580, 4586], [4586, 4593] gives 1.86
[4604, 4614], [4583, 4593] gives 1.35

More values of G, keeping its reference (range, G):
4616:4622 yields 0.1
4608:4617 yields 0.7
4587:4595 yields 0.6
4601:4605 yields 0.2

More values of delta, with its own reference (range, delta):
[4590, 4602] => 4597.0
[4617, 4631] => 4622.5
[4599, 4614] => 4607.5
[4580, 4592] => 4585.0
